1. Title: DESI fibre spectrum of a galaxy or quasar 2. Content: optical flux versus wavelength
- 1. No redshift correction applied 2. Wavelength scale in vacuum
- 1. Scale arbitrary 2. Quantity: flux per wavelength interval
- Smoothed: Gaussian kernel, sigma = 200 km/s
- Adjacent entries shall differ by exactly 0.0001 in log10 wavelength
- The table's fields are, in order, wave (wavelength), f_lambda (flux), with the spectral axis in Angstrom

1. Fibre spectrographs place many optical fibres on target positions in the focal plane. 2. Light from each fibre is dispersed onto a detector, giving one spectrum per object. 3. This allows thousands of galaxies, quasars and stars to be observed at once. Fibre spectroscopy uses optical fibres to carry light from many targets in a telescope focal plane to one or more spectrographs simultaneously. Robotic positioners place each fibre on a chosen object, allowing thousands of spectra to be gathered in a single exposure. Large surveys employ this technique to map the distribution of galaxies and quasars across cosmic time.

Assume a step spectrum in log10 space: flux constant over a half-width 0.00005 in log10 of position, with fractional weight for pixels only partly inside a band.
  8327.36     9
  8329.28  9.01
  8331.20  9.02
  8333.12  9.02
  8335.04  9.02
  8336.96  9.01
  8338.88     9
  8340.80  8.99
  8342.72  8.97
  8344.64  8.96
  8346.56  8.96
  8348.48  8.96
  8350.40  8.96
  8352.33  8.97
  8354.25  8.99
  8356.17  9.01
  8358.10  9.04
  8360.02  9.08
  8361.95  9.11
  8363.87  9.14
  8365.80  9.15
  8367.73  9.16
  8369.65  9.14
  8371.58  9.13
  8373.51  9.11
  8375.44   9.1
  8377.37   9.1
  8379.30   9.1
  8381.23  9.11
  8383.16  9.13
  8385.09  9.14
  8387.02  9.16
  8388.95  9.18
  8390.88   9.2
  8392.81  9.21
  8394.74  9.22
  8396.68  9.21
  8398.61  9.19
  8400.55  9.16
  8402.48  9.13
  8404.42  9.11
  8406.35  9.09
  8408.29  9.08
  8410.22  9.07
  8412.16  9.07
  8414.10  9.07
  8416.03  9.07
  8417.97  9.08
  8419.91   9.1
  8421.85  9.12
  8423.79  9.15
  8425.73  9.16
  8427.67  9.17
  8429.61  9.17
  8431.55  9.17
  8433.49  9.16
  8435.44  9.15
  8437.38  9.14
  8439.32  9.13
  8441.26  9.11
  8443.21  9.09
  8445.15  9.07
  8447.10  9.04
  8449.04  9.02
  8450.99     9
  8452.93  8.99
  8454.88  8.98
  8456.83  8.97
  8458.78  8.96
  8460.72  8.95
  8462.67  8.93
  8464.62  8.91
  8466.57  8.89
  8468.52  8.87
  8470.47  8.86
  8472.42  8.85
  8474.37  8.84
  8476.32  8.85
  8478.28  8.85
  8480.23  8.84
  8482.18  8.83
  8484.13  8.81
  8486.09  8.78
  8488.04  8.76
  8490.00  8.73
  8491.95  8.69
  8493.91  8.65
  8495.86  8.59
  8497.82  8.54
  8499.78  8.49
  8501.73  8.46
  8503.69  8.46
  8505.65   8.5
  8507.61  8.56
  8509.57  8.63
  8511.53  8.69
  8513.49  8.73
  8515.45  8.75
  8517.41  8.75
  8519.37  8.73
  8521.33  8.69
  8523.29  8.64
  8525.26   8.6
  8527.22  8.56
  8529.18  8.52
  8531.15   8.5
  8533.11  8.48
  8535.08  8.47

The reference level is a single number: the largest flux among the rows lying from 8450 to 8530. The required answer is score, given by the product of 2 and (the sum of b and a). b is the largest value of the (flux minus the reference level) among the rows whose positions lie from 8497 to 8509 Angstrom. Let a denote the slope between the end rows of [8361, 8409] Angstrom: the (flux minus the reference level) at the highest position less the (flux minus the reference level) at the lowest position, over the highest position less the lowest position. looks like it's -0.88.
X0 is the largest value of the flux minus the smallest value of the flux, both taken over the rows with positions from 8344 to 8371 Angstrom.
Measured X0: 0.20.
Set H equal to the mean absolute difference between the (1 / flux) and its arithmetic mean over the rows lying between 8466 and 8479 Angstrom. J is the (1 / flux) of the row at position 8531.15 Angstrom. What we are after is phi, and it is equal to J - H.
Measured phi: 0.117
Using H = 0.0002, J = 0.118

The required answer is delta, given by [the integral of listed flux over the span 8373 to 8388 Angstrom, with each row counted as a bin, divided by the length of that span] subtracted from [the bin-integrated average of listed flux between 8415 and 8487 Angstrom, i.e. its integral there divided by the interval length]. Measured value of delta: -0.12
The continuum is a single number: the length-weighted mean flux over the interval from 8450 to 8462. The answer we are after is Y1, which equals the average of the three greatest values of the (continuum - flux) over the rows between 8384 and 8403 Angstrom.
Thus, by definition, -0.17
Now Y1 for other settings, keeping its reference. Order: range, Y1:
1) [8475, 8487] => 0.17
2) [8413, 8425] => -0.10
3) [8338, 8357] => 0.01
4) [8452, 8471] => 0.10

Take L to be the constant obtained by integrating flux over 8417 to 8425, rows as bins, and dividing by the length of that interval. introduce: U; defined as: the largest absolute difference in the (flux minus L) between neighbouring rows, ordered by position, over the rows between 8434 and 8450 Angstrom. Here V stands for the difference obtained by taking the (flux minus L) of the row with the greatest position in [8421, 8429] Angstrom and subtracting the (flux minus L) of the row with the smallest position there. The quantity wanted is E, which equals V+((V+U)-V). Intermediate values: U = 0.030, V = 0.05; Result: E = 0.08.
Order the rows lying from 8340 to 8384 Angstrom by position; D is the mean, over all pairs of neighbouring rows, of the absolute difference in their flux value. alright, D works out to 0.015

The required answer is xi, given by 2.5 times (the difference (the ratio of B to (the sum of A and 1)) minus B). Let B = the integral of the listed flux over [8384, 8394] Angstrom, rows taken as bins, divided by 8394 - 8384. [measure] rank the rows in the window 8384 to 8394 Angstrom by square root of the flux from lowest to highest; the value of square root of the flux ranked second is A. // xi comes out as -17.3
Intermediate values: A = 3.03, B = 9.2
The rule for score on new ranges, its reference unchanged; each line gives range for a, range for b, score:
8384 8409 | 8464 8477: -0.19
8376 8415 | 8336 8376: 0.32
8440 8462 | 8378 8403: 0.42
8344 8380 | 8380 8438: 0.45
